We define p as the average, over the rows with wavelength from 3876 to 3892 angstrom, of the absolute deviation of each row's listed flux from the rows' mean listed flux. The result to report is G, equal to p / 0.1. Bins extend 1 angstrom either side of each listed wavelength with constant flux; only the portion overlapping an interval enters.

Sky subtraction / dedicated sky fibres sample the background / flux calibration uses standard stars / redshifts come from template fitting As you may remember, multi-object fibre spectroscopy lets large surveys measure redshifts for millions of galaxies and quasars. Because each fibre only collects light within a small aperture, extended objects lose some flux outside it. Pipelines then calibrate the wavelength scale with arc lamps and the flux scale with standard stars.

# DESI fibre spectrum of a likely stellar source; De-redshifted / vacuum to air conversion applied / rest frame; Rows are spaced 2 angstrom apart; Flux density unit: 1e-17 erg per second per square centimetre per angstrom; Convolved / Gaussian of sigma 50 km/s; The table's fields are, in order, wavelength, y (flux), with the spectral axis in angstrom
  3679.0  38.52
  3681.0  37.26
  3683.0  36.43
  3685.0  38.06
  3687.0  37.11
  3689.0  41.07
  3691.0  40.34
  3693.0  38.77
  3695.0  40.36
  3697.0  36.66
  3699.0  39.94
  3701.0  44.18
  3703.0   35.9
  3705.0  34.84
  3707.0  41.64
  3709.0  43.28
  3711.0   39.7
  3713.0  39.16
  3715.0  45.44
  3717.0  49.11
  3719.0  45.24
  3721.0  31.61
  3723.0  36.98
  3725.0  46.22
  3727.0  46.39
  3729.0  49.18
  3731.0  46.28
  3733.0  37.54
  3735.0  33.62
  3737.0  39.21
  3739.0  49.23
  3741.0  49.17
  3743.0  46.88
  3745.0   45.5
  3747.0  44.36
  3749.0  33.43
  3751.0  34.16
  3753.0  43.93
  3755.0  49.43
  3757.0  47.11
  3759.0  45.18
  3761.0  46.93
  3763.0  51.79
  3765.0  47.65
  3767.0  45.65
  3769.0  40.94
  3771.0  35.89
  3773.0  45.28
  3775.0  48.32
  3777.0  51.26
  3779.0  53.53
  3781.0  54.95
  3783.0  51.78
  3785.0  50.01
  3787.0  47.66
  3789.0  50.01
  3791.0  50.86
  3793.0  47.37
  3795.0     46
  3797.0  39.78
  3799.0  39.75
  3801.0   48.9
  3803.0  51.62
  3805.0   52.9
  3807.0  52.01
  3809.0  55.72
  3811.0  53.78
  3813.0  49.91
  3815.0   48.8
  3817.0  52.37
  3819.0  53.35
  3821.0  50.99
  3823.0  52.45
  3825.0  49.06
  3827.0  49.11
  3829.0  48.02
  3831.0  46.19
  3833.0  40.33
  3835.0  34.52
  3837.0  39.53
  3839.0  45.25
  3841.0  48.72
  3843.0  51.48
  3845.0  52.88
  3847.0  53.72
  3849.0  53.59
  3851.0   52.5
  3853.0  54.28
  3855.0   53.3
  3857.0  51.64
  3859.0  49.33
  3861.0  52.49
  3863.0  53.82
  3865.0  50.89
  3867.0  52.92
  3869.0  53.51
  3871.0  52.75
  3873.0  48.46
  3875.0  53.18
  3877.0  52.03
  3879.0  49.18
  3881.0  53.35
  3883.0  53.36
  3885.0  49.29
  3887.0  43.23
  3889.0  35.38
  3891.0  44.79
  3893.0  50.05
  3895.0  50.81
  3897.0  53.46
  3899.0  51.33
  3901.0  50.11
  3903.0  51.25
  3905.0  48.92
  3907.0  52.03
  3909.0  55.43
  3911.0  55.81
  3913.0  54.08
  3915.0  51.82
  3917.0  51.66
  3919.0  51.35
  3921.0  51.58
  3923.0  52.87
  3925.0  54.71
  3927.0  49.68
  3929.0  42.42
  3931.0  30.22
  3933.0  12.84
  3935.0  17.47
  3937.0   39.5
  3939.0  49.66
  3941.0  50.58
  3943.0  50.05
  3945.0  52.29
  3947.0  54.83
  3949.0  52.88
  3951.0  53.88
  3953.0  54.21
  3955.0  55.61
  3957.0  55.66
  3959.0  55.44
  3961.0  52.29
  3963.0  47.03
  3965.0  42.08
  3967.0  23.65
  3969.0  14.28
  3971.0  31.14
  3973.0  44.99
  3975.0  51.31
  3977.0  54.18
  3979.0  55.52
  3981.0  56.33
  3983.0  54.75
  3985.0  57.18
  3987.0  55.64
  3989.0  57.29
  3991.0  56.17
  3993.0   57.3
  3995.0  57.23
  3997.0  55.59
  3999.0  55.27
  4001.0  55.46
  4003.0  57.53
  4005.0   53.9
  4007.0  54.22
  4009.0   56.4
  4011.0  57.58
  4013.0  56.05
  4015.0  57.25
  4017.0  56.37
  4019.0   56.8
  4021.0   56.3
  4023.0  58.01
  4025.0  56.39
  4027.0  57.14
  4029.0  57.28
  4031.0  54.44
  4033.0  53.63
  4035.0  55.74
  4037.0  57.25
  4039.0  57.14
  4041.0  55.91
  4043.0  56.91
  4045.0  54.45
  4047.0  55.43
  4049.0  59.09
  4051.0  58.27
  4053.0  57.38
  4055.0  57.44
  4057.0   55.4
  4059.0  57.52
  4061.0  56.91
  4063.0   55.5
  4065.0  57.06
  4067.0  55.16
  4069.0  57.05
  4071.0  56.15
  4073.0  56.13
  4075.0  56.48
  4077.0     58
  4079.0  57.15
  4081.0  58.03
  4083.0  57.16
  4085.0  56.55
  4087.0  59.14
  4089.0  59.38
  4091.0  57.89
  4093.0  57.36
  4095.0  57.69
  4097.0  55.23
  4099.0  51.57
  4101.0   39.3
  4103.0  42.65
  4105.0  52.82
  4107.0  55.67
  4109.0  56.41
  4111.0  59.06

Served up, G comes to 48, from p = 5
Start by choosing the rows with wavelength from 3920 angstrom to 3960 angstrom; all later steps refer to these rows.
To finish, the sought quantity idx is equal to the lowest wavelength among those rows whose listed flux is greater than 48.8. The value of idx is 3921.0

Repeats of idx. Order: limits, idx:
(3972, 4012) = 3975.0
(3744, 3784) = 3755.0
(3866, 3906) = 3867.0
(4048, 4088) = 4049.0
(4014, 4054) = 4015.0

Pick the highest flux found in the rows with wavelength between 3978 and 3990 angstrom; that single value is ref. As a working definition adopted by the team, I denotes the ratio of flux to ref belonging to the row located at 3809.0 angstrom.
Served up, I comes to 0.97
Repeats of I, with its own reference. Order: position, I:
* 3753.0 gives 0.77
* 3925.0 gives 0.95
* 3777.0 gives 0.89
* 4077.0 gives 1.01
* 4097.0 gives 0.96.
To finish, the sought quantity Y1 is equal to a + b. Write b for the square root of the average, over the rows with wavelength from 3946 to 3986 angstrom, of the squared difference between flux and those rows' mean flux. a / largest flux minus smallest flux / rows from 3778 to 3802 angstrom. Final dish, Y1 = 27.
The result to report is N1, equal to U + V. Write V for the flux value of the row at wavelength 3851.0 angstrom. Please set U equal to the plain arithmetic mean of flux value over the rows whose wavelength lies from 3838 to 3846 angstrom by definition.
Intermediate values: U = 50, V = 52.5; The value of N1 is 102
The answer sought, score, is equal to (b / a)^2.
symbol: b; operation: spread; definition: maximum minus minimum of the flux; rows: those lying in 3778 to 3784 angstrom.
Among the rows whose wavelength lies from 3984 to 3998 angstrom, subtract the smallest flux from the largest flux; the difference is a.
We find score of 3.4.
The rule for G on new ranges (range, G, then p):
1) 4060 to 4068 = 8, 1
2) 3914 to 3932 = 54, 5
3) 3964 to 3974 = 98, 10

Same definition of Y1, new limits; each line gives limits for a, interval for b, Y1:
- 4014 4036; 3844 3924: 8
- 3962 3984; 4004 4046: 43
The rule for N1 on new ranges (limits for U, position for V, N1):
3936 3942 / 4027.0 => 104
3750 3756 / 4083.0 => 100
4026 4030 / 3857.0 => 109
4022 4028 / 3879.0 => 106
